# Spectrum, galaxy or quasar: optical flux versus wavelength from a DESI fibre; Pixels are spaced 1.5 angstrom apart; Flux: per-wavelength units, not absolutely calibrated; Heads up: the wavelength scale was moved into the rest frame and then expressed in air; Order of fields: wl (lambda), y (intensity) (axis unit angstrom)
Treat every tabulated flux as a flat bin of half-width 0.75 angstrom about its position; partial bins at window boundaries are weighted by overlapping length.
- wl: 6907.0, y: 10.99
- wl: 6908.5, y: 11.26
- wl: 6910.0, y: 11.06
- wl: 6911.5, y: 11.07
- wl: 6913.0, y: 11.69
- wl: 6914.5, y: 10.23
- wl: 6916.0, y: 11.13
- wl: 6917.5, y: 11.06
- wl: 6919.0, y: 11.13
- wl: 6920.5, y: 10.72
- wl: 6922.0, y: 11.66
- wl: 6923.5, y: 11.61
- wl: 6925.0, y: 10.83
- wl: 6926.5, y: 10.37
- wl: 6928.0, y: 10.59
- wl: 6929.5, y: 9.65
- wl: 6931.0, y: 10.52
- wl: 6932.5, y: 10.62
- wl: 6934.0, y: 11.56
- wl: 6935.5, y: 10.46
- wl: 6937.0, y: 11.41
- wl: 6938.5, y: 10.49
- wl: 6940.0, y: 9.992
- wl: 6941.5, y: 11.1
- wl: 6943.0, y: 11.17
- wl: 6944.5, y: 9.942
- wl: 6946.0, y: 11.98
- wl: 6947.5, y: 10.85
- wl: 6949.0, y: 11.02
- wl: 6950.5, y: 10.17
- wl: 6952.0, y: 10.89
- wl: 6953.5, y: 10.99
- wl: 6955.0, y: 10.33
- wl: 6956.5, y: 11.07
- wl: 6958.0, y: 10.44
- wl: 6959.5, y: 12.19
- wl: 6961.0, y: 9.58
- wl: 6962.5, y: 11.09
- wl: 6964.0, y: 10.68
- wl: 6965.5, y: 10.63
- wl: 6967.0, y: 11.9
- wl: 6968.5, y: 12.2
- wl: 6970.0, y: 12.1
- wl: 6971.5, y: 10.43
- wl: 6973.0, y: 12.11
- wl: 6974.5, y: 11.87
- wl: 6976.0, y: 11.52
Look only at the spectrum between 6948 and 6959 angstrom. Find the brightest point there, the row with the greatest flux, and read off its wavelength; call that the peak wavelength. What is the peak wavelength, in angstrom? 6956.5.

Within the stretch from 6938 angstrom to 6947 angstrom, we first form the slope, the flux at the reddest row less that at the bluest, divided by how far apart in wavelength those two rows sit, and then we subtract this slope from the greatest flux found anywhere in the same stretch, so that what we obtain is 11.8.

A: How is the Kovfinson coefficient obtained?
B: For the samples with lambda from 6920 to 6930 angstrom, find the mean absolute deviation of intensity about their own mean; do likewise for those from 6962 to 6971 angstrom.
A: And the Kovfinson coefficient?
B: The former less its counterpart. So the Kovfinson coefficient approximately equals -0.13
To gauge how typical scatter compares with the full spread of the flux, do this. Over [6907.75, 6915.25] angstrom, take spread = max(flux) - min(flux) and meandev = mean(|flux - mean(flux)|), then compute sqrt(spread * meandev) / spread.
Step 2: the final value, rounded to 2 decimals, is 0.48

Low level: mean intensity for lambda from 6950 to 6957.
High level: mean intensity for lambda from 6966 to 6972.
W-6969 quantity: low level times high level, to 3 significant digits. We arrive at 125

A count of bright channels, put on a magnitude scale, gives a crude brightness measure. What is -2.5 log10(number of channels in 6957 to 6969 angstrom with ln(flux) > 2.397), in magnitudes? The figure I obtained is -1.51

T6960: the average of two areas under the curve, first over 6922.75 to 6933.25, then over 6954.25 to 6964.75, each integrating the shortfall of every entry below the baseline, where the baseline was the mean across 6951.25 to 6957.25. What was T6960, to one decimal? 1.4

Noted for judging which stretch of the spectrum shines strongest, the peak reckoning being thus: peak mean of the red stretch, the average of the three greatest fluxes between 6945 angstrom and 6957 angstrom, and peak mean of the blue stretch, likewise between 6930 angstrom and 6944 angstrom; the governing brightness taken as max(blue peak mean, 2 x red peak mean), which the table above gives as 22.7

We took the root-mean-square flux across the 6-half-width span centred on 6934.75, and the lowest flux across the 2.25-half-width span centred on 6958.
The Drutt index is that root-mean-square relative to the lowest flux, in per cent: 102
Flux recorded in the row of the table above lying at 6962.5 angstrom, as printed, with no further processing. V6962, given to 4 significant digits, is 11.09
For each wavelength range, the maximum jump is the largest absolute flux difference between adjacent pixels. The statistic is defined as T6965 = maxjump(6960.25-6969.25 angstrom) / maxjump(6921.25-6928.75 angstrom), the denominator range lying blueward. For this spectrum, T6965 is 1.9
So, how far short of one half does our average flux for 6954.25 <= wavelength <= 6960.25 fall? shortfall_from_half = -10.5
